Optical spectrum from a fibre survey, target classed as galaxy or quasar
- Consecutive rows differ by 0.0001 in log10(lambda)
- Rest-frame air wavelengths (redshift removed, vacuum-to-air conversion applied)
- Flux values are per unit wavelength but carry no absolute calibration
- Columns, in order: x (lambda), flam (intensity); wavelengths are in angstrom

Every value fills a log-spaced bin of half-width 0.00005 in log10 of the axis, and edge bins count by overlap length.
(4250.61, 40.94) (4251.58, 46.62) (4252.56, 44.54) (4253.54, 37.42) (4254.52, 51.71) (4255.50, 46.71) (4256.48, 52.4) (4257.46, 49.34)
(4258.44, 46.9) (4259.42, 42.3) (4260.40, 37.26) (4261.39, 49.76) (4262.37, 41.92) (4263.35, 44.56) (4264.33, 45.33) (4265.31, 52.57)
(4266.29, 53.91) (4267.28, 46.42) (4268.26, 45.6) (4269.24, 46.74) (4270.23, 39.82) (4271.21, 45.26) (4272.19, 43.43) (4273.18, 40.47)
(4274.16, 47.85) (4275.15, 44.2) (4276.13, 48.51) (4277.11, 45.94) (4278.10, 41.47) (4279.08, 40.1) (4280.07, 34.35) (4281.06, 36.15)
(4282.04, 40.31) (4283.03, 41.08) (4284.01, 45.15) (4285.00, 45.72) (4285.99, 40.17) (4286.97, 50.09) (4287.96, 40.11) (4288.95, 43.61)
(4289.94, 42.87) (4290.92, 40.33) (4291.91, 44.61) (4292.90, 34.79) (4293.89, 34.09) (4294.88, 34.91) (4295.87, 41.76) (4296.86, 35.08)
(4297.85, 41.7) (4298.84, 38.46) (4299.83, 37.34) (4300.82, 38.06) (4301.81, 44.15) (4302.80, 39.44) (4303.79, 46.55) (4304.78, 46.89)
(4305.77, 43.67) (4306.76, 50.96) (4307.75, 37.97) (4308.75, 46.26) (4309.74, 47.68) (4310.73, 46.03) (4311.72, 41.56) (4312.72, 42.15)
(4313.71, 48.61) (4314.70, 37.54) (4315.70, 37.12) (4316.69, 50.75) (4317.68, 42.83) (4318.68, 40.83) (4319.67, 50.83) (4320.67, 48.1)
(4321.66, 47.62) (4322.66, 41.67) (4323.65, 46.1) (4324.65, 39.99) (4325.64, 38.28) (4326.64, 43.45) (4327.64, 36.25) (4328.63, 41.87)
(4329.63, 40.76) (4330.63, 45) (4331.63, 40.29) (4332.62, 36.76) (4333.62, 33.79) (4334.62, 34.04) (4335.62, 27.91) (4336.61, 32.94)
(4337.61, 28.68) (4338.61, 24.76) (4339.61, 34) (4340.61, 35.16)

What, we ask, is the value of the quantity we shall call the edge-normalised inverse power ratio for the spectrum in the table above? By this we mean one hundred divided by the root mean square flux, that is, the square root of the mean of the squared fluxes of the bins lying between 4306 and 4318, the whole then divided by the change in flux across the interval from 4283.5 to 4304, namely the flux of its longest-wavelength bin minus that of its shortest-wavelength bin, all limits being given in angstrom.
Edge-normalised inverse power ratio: 1.6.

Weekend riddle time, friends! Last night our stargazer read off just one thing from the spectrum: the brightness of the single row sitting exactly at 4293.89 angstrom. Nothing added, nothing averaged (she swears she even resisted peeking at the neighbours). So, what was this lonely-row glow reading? 34.09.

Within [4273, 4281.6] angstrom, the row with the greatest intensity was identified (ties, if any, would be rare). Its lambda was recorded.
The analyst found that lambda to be 4276.13 angstrom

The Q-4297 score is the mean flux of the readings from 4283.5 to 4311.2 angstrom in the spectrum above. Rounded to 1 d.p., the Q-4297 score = 42.1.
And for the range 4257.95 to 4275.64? 45.2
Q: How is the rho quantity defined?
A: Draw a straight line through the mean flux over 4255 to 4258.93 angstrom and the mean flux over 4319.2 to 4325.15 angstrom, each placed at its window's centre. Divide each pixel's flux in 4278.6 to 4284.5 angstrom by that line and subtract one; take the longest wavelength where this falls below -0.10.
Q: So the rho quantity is 4283.03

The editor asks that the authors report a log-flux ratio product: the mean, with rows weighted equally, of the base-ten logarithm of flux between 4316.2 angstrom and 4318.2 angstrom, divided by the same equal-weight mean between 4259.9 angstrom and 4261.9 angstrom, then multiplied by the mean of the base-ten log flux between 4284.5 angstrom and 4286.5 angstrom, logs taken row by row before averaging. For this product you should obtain 1.67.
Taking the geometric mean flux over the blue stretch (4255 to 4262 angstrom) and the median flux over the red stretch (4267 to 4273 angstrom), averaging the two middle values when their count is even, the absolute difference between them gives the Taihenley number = 1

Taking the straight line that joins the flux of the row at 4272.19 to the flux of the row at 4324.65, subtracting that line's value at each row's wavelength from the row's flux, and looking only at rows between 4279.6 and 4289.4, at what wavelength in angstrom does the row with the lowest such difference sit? 4280.07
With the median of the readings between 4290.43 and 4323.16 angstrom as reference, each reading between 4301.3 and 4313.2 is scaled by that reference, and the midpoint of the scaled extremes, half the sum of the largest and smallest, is 1.06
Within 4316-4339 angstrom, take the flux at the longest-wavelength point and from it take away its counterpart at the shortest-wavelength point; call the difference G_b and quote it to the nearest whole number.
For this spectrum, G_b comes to -26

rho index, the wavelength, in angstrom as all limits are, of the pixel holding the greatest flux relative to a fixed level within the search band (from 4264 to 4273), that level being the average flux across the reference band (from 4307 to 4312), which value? 4266.29 angstrom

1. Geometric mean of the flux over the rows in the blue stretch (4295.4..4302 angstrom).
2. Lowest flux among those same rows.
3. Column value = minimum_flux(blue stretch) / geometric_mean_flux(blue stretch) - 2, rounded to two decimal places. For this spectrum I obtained -1.11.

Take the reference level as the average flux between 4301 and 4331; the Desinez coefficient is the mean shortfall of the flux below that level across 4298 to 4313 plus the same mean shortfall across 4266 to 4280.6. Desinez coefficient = 0.0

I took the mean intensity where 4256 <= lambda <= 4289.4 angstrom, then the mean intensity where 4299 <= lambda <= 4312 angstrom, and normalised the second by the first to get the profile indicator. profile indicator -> 0.98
